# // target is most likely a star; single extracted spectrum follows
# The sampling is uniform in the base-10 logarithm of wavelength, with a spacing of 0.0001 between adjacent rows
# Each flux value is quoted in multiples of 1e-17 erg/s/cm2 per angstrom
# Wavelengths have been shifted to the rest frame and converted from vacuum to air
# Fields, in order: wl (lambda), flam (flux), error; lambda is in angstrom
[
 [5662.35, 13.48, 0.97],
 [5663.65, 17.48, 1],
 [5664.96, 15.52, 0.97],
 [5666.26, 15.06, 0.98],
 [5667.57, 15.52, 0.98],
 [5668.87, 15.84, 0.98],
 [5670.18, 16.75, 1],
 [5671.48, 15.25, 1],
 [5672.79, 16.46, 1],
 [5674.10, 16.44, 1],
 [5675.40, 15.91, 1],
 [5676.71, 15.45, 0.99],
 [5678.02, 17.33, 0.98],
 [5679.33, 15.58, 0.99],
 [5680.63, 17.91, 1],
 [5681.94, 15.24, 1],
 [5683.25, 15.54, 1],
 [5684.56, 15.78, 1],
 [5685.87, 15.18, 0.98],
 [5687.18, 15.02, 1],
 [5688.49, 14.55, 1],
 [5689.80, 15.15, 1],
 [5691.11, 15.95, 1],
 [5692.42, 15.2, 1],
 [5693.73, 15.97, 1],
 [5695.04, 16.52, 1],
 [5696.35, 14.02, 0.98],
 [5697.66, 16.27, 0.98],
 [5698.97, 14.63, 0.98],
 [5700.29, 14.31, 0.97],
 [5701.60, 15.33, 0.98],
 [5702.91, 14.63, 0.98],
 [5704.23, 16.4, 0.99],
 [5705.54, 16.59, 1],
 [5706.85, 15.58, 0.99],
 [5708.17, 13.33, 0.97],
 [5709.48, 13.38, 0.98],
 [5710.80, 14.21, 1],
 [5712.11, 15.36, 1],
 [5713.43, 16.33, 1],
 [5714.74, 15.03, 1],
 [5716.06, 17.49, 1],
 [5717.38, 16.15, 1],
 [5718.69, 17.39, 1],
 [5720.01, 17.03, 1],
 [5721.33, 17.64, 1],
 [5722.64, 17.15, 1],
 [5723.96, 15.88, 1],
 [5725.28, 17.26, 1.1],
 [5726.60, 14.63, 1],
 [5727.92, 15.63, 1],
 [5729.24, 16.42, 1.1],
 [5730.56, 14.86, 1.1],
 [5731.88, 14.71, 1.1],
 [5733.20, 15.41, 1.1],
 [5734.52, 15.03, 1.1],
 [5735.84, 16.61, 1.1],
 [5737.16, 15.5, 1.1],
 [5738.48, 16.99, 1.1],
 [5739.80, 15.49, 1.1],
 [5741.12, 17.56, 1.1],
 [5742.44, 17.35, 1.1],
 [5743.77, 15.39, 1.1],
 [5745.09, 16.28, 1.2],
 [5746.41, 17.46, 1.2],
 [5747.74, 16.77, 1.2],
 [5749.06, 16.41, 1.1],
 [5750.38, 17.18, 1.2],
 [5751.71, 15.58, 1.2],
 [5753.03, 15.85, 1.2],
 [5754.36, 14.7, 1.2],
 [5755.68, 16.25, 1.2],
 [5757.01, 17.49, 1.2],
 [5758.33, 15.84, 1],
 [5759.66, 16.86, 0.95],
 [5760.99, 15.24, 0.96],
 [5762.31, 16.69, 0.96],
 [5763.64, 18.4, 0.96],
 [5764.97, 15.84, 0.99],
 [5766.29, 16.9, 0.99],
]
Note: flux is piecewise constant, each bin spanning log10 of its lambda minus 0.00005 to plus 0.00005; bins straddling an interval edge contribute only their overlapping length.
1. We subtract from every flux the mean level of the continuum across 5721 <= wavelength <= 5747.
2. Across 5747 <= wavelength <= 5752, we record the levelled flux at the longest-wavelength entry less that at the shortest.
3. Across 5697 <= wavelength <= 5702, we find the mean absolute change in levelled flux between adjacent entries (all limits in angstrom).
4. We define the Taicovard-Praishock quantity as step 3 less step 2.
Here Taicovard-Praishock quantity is 2.2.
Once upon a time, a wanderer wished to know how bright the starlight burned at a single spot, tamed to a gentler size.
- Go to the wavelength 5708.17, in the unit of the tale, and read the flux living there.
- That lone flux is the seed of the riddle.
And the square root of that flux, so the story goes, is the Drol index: 3.65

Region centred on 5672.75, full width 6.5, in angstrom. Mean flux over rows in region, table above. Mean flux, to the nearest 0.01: 16.16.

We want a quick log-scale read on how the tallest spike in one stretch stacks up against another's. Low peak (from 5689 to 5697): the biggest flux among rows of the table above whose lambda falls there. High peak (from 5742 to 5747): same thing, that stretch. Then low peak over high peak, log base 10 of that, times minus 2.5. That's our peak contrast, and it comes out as 0.06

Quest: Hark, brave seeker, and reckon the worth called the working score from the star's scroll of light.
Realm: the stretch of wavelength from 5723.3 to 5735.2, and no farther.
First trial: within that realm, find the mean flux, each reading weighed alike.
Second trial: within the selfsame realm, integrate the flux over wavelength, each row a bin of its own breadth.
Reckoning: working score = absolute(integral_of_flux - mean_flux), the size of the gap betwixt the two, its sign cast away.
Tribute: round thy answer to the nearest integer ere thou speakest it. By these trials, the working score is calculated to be 169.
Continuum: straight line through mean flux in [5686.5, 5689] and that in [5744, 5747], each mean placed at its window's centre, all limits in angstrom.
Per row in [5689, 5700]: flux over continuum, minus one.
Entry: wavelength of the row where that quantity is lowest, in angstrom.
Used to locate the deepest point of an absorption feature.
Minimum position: 5696.35 angstrom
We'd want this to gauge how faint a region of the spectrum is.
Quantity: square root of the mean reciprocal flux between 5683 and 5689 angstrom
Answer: 0.256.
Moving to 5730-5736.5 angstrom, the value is 0.256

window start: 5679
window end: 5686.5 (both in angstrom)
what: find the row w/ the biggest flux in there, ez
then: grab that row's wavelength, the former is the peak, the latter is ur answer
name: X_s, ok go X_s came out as 5680.63 angstrom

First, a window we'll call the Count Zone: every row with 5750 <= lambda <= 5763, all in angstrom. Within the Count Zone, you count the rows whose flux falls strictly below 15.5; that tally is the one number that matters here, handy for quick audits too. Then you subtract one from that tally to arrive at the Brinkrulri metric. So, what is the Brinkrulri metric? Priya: 1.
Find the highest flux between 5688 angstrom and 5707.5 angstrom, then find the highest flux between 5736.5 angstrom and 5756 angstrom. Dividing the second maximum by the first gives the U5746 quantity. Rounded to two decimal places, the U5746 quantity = 1.06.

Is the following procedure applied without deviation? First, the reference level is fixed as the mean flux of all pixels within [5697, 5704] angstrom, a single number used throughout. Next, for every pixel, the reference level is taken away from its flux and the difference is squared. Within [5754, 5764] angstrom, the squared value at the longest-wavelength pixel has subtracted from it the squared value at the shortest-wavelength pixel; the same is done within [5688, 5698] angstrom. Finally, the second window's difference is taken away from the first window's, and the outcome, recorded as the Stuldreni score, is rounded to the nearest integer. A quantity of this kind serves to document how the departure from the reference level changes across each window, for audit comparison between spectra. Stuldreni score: 10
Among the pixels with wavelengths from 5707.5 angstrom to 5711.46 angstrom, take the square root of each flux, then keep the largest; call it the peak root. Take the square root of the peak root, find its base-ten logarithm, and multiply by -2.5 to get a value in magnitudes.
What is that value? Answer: -0.720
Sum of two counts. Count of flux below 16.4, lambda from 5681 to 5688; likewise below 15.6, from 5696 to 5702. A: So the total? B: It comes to 9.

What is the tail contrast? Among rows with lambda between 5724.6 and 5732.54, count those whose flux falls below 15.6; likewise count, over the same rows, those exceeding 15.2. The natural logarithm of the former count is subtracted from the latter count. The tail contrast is 1.9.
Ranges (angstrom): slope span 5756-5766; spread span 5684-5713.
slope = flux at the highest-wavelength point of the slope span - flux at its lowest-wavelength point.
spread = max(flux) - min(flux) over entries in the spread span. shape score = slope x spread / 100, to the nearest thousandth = -0.054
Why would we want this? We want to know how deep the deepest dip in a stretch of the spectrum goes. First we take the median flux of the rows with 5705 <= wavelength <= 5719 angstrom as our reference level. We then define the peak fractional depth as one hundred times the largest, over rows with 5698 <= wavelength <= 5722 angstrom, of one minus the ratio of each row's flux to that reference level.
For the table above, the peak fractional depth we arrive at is 14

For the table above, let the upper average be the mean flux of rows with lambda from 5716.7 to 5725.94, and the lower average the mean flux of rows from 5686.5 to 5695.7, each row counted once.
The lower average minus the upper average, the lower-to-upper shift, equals -1.4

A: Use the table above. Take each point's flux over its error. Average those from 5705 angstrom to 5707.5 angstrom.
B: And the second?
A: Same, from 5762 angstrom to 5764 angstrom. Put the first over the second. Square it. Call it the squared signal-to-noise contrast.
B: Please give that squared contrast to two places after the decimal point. 0.78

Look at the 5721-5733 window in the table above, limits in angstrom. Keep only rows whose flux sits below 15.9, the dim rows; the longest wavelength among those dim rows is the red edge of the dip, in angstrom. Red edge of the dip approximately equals 5731.88 angstrom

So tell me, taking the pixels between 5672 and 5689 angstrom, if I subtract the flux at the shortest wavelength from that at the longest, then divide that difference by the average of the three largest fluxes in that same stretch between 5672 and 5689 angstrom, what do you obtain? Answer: -0.111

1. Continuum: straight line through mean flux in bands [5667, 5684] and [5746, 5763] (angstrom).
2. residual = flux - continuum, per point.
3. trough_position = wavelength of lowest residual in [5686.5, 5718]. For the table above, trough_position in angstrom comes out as 5708.17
